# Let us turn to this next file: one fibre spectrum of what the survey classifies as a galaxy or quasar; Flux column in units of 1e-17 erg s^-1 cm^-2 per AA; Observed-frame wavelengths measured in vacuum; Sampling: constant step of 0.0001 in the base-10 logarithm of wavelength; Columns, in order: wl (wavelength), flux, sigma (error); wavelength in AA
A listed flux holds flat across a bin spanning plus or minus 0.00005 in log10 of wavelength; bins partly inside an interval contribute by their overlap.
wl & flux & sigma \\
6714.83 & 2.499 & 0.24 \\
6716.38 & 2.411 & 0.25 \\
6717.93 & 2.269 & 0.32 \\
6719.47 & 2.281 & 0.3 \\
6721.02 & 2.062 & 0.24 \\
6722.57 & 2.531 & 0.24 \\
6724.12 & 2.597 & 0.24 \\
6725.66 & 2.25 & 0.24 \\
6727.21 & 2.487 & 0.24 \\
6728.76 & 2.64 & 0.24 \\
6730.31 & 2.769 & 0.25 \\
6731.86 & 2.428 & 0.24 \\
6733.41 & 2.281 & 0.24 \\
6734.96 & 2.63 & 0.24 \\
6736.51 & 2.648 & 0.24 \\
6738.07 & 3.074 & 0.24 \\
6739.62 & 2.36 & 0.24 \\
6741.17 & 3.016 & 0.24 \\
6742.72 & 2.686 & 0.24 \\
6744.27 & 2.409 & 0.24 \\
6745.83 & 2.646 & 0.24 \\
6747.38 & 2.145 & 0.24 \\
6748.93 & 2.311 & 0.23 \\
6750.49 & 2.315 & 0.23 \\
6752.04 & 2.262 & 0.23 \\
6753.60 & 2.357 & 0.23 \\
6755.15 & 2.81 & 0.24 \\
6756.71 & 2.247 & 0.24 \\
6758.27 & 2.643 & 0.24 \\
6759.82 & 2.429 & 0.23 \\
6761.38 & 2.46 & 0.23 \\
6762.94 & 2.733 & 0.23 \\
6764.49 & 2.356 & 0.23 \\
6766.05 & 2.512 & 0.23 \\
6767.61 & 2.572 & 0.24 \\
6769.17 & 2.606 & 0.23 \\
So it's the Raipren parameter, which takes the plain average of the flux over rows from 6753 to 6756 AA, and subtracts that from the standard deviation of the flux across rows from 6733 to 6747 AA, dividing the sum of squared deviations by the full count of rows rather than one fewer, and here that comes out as -2.33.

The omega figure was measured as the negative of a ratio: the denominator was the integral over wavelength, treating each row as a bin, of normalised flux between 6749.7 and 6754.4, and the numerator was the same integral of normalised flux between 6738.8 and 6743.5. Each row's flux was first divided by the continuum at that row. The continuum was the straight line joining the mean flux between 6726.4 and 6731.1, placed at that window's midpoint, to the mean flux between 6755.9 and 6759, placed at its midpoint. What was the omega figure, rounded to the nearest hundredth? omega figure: -1.13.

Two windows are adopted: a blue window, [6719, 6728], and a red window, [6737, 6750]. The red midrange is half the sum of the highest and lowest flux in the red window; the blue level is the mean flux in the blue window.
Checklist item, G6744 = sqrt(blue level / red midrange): 0.95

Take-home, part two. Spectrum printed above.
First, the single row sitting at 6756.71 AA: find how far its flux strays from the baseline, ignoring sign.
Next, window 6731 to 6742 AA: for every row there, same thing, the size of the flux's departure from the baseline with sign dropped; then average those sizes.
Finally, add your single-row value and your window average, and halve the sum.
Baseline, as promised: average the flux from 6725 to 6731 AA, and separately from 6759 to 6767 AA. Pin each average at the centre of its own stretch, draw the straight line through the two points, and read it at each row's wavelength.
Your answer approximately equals 0.26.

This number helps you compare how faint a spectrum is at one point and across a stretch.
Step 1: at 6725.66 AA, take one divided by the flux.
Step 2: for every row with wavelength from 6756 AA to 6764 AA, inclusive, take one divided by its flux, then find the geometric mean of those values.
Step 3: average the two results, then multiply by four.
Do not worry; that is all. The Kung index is 1.69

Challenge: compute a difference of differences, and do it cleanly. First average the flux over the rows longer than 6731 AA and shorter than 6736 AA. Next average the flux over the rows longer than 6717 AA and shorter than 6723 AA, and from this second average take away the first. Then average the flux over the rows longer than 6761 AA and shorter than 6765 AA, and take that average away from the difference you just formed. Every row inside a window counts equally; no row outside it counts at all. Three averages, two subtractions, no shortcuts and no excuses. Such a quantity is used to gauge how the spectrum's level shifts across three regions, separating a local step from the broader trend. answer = -2.7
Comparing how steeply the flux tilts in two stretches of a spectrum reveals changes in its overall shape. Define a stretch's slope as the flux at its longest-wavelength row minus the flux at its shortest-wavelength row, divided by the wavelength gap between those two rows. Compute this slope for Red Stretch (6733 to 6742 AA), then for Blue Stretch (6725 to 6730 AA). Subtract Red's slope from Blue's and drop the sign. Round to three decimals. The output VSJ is 0.031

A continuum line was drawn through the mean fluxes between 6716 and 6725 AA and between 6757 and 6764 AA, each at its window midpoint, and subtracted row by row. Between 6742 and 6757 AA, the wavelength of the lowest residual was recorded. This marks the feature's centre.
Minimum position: 6747.38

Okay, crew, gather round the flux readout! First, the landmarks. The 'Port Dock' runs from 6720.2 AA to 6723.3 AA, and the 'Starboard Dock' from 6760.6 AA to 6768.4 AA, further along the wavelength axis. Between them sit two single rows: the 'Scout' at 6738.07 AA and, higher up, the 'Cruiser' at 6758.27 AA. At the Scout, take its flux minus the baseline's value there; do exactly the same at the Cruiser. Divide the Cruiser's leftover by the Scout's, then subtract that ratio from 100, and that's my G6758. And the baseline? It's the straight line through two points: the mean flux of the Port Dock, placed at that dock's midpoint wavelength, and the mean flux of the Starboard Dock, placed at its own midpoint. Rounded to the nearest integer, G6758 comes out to 100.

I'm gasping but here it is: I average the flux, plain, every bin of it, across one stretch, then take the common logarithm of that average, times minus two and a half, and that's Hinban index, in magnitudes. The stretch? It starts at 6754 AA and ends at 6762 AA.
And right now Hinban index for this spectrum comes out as -1.00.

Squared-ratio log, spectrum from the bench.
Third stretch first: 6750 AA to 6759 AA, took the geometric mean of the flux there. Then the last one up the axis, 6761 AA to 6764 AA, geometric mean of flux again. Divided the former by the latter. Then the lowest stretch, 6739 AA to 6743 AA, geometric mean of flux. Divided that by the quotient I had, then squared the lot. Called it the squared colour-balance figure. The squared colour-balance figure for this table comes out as 8.1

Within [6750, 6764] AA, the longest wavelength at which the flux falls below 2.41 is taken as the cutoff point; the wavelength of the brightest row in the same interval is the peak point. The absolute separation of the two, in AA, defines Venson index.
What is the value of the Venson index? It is 1.6 AA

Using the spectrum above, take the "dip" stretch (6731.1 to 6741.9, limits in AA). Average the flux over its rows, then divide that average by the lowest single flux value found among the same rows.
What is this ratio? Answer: 1.15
